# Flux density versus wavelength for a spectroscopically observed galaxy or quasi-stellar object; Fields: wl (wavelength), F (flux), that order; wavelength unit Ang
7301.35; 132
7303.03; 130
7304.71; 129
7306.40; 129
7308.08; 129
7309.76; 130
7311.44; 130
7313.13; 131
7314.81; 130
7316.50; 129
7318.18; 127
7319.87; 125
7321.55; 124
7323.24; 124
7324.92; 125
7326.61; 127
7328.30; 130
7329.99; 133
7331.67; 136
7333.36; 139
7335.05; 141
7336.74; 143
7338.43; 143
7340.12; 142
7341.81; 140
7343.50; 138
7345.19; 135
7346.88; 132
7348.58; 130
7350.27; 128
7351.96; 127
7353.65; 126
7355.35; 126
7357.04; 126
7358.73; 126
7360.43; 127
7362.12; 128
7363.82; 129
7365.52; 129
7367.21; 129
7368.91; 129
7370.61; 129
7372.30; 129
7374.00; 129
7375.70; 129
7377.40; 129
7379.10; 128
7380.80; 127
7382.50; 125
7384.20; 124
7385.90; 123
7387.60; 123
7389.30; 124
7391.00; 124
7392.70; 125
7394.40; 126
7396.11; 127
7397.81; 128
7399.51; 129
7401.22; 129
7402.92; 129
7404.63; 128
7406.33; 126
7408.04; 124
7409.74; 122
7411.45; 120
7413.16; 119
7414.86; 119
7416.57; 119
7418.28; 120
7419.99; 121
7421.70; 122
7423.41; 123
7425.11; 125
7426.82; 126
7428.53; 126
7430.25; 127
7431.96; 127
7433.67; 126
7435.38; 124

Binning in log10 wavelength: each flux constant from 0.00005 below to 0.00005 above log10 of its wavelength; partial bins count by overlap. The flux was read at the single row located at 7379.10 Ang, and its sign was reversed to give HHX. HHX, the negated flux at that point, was -128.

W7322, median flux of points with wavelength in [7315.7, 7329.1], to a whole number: 126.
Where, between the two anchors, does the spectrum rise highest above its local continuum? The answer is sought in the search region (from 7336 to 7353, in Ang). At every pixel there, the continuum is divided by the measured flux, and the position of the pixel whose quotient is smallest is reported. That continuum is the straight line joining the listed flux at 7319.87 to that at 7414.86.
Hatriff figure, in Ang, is 7338.43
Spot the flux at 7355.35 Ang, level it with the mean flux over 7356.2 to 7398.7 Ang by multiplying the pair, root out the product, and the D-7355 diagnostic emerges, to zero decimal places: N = 126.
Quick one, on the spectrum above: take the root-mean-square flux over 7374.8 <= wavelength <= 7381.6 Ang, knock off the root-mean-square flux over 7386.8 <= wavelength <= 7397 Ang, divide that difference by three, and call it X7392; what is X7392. 1.1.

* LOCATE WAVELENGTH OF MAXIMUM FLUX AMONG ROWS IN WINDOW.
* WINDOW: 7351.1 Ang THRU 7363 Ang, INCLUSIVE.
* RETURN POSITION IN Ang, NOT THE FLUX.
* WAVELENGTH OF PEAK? 7362.12 Ang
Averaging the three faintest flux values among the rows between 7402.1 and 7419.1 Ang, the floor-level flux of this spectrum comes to 119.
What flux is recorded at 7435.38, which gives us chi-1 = 124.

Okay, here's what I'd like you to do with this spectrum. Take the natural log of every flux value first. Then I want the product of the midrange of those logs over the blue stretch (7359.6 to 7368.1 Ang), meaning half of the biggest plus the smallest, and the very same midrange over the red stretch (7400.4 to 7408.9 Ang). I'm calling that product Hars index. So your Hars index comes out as 23.5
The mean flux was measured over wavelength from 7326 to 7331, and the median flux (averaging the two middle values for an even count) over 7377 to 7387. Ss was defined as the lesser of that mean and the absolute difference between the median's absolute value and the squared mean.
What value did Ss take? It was 130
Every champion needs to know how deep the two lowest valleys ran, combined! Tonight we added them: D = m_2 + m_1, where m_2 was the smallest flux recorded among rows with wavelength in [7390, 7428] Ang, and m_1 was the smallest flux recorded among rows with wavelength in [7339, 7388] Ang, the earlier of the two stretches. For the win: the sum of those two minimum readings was 242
